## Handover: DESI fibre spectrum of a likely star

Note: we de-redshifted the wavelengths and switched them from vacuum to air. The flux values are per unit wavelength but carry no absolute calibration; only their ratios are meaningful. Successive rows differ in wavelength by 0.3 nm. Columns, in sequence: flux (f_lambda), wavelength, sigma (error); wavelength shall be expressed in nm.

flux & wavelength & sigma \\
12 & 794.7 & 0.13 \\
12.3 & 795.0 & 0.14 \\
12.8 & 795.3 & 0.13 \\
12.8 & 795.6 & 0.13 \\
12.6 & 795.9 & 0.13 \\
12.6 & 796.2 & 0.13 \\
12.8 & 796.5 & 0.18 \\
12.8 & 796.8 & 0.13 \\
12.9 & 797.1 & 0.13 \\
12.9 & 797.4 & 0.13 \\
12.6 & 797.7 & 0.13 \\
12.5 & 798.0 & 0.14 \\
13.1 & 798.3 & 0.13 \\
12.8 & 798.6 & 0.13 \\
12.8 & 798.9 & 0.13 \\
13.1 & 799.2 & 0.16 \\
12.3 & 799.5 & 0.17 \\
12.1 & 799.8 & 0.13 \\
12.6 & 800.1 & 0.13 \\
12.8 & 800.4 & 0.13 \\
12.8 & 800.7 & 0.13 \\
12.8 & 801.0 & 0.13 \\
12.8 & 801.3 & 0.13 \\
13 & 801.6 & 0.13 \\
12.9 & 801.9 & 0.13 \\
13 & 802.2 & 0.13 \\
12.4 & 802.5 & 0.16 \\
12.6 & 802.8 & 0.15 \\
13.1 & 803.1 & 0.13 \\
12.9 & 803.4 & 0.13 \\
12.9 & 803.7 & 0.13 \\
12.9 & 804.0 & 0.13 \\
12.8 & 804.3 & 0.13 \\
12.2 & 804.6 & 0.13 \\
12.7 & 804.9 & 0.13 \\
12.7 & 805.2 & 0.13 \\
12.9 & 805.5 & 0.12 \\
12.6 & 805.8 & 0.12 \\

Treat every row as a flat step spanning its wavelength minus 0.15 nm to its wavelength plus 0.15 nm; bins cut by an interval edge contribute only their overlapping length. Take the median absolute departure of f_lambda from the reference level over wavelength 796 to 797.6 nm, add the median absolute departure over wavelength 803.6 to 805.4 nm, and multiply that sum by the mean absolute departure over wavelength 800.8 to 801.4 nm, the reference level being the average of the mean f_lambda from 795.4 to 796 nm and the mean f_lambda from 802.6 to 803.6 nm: 0.00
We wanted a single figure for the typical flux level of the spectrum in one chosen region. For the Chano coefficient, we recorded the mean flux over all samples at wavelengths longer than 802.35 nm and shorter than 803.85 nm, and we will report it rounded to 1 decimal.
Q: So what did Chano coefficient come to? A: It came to 12.8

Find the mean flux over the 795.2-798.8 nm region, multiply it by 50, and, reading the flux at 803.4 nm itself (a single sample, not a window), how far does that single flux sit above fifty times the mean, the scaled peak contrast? -625.4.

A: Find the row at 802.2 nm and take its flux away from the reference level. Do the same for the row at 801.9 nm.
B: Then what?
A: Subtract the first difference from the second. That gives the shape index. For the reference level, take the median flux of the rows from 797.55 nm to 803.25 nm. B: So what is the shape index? 0.1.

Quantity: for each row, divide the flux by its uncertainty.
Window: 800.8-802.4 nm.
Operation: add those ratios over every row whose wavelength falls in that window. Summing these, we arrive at 496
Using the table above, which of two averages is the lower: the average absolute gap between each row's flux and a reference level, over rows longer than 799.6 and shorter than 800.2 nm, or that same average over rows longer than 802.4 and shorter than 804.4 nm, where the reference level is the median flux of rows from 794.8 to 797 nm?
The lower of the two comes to 0.17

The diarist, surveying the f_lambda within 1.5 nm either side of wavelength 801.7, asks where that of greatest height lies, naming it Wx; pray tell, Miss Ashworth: 803.1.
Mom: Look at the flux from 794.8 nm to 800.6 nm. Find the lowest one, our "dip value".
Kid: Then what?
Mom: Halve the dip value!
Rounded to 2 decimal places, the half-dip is 6.05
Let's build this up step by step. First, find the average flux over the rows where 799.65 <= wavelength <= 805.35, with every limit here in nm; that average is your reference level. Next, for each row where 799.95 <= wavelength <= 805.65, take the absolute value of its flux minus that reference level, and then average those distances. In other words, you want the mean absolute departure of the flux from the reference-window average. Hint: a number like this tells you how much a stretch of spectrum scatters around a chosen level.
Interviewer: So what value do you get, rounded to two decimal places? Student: 0.17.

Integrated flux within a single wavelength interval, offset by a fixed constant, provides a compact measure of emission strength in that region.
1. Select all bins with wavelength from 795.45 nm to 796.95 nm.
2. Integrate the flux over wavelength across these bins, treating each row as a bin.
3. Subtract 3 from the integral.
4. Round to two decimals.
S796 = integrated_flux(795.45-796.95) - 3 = 16.08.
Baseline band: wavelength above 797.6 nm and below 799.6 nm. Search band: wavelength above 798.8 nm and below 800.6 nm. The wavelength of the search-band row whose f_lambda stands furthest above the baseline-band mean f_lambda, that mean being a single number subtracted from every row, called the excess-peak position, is 799.2 nm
